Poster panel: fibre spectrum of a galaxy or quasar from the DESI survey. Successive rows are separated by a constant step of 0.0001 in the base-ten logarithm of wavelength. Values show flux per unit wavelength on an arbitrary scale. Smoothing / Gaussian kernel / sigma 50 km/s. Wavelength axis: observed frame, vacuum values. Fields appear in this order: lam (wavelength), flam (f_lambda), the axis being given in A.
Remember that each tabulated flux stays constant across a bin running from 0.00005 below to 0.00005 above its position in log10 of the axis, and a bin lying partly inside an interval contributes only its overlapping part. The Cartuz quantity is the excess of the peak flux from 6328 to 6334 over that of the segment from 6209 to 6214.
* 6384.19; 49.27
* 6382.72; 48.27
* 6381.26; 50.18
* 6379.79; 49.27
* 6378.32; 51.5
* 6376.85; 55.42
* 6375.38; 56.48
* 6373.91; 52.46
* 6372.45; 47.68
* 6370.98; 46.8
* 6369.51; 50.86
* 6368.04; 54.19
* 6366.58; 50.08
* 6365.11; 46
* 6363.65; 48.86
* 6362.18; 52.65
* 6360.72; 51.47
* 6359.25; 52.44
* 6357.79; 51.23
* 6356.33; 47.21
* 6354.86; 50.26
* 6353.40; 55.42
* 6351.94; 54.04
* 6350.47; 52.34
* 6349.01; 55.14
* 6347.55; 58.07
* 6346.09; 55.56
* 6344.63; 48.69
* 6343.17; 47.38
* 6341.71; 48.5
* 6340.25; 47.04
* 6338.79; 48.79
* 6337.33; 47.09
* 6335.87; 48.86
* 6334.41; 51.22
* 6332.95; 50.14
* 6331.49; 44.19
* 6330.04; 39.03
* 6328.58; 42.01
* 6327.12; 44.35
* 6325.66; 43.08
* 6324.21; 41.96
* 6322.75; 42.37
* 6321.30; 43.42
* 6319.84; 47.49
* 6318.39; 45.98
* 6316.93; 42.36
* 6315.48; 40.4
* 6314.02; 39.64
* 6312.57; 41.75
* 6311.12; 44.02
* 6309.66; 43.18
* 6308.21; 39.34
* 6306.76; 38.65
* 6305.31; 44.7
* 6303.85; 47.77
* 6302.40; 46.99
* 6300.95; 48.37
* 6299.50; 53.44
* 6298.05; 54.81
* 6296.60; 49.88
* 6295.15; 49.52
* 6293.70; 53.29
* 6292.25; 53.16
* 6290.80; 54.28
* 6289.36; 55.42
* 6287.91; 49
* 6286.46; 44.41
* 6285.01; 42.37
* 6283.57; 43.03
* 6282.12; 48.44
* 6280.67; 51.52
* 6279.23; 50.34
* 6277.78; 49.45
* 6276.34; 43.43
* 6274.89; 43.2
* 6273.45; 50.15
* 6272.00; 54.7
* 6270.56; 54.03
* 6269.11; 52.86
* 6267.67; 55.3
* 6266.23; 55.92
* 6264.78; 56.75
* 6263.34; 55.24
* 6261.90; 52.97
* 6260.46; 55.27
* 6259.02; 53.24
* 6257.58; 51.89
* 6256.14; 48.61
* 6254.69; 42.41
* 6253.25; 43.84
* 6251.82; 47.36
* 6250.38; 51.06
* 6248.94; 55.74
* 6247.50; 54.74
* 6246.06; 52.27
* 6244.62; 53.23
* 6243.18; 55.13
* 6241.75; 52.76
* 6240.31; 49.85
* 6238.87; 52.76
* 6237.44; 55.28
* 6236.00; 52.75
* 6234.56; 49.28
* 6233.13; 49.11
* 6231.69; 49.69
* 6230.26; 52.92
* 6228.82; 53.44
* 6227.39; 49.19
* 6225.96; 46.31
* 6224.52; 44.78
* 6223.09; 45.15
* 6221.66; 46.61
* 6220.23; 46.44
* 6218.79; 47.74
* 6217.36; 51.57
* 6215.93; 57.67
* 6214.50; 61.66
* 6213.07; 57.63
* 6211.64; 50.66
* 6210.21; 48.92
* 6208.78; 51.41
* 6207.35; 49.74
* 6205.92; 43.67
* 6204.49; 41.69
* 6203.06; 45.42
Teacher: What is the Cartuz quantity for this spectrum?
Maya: -7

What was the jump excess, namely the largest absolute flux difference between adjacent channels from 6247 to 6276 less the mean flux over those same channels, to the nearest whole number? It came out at -45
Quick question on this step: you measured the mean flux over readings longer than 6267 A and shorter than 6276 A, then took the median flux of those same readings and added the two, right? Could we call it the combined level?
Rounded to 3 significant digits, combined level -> 105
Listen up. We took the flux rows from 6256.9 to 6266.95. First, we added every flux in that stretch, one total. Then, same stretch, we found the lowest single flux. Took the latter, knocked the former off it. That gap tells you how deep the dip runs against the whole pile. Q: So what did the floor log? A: -329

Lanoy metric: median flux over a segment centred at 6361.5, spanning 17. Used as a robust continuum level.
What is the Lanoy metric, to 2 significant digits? 51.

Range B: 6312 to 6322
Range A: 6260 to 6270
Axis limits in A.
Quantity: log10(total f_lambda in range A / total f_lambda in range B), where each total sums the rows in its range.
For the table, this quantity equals 0.11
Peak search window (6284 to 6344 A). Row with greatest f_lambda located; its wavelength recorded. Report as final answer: 6289.36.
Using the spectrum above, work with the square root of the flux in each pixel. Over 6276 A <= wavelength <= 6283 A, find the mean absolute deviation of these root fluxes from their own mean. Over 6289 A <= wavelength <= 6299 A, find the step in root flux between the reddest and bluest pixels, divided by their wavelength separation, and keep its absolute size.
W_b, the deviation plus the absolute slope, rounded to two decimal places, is 0.16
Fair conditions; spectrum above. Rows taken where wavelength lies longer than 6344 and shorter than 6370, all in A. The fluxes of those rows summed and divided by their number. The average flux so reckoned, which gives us 51.9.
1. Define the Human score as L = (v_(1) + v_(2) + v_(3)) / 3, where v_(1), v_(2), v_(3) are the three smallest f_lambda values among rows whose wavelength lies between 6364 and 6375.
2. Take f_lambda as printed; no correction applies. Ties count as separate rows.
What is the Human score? 47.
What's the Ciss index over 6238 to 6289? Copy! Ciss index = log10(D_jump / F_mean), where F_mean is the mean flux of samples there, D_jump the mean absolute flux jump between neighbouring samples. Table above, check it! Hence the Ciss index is -1.29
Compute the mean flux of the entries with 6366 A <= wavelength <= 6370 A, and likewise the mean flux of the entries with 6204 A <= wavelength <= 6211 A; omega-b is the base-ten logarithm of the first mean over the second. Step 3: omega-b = 0.04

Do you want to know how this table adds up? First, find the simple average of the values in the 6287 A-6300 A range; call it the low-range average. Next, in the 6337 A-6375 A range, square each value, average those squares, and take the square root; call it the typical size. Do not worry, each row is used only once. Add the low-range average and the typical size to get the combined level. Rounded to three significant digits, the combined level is 103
